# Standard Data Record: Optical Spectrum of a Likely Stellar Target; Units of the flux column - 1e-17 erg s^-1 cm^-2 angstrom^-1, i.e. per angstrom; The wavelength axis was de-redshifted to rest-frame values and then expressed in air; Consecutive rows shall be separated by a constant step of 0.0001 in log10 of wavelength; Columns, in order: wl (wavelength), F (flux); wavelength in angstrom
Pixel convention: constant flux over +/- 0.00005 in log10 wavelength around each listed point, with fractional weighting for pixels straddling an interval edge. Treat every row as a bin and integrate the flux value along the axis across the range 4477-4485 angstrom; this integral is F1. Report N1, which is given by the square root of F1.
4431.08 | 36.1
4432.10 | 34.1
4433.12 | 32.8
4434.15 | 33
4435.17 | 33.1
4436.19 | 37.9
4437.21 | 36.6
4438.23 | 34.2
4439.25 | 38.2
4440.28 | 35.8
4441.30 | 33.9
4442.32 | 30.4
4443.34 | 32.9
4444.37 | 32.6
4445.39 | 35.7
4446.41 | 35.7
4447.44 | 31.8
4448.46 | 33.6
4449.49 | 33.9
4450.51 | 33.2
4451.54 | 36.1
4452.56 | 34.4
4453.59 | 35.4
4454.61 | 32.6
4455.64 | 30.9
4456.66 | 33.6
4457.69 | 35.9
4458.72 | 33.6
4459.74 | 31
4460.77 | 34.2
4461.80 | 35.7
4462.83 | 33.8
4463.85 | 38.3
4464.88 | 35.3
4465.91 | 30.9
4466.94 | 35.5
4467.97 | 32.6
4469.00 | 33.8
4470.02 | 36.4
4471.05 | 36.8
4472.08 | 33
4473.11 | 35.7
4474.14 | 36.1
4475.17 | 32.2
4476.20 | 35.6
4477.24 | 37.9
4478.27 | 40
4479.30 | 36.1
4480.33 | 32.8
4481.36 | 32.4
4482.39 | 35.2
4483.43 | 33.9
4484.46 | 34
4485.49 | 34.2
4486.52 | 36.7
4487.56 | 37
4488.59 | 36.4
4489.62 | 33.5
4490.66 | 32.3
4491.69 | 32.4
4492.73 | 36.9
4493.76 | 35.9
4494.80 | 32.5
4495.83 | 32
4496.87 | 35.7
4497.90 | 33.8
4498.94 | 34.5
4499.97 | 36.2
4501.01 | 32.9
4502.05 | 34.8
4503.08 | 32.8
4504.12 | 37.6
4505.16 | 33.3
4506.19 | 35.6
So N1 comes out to 17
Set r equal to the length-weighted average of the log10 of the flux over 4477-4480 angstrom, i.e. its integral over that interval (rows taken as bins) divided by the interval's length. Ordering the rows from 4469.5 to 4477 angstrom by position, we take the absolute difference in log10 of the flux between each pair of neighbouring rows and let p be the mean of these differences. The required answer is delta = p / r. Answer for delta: 0.0195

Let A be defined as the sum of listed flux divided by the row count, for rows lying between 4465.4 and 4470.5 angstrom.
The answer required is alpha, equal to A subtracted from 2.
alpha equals -31.8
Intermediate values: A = 33.8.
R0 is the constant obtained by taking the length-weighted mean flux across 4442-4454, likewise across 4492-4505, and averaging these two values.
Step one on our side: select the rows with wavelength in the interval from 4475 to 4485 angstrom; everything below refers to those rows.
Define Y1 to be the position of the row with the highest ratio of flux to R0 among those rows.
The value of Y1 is 4478.27 angstrom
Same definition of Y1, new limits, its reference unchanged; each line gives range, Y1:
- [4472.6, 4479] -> 4478.27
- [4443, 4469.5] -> 4463.85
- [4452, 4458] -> 4457.69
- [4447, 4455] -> 4451.54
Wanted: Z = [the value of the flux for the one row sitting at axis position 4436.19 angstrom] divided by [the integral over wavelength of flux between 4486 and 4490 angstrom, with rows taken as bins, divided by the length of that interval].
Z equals 1.05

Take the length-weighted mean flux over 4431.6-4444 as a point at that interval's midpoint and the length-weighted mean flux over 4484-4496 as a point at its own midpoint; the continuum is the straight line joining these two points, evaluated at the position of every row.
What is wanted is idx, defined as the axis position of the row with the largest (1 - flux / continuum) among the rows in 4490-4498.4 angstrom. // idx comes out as 4495.83 angstrom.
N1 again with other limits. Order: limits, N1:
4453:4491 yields 36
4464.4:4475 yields 19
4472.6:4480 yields 16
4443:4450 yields 15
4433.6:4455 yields 27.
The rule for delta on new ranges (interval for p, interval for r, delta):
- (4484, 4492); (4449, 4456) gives 0.0091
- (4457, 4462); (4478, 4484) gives 0.0203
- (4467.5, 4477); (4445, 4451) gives 0.0190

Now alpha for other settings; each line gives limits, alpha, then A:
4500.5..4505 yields -32.5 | 34.5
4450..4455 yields -32.3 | 34.3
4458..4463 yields -31.7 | 33.7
